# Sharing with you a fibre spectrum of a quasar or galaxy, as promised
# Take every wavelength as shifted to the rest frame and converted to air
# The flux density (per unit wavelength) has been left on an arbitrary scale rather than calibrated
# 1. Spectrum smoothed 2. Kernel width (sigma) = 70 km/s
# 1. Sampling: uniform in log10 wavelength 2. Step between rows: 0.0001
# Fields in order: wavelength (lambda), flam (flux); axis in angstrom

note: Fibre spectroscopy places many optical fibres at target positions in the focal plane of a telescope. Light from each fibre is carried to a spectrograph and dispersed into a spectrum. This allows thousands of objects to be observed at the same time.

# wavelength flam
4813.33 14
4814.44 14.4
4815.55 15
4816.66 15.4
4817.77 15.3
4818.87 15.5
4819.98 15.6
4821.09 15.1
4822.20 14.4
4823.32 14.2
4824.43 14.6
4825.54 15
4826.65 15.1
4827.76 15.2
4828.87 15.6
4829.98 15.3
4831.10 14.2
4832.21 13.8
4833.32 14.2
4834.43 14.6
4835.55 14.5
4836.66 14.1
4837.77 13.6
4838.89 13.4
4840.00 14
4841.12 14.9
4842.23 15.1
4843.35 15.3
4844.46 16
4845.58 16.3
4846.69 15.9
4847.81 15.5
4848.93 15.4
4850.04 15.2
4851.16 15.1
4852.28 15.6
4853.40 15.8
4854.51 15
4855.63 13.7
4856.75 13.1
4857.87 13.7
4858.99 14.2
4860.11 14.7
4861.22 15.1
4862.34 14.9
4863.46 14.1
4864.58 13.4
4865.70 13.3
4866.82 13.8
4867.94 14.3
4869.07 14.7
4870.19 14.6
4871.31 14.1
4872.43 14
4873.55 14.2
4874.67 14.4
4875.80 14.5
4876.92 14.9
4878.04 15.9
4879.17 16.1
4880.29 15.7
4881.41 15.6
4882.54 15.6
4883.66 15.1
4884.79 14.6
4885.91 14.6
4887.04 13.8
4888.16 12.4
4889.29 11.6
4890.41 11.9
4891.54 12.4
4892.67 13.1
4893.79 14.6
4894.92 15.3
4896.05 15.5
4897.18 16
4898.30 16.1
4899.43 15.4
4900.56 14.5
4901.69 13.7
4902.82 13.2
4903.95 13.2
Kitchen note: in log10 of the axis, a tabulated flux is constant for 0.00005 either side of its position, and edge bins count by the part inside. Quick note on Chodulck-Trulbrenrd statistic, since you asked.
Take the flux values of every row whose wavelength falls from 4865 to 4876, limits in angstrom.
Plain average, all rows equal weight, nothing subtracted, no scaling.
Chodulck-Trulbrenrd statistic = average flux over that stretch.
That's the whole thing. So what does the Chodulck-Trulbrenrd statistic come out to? 14.2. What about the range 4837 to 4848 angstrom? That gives 15.0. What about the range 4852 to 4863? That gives 14.6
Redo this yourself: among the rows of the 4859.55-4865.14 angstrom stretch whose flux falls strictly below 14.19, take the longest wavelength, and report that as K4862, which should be 4864.58 angstrom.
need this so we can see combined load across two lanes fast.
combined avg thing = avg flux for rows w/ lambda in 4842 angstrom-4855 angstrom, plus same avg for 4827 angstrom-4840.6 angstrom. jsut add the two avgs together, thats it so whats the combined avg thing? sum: 29.9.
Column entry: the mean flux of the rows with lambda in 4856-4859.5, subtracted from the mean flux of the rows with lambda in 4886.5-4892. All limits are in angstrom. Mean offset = -1.2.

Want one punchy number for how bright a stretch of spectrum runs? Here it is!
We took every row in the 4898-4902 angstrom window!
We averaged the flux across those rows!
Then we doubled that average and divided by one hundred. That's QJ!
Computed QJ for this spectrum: 0.298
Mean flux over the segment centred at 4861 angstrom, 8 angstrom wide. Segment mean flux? 14.3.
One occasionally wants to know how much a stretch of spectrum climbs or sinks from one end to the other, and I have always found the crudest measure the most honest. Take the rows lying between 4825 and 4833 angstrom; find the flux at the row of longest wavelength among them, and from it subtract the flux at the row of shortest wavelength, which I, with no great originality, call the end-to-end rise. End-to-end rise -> -1.2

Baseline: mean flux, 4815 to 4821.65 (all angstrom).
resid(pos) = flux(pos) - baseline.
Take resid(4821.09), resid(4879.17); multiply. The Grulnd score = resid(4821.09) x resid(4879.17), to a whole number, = 0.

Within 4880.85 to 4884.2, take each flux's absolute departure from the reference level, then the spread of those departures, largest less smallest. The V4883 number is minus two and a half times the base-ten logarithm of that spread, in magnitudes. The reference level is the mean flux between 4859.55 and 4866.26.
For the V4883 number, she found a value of 0.75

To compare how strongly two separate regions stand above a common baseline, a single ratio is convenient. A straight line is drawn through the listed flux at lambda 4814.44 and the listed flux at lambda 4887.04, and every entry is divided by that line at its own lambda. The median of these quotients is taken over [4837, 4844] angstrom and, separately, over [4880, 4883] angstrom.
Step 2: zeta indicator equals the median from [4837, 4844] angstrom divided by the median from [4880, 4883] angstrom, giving 0.90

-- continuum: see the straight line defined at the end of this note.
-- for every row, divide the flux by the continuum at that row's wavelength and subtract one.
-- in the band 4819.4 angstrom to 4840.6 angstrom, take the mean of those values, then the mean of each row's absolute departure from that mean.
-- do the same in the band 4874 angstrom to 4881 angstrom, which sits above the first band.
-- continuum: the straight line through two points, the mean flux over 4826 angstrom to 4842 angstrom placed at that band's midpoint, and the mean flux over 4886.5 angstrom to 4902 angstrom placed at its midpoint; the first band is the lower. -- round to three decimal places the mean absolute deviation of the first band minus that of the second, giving -0.011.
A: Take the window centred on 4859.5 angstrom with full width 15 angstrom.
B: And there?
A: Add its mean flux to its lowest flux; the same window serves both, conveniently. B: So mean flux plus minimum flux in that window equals 27.4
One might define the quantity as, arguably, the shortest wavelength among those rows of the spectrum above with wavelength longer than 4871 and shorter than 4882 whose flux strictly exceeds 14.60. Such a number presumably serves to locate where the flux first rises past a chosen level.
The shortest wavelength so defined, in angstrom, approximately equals 4876.92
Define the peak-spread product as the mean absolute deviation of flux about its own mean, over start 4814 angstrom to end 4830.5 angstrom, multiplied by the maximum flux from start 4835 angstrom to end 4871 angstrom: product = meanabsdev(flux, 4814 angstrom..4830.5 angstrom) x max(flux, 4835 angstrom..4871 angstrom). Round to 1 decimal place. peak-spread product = 5.8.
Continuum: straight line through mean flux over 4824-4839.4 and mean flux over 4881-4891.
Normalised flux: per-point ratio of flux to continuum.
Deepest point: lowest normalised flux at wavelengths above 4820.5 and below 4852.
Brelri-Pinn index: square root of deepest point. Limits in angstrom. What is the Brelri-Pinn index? 0.96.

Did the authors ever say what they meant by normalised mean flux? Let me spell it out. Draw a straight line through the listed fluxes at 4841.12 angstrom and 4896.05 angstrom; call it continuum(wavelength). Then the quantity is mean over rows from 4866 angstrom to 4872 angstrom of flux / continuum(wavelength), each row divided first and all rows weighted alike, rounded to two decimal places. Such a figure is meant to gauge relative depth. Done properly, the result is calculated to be 0.94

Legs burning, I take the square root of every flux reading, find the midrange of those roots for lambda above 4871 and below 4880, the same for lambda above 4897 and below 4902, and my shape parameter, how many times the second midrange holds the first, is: 0.99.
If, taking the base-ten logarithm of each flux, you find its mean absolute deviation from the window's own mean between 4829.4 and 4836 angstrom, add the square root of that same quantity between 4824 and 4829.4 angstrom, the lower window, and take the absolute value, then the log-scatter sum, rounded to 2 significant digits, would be 0.094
